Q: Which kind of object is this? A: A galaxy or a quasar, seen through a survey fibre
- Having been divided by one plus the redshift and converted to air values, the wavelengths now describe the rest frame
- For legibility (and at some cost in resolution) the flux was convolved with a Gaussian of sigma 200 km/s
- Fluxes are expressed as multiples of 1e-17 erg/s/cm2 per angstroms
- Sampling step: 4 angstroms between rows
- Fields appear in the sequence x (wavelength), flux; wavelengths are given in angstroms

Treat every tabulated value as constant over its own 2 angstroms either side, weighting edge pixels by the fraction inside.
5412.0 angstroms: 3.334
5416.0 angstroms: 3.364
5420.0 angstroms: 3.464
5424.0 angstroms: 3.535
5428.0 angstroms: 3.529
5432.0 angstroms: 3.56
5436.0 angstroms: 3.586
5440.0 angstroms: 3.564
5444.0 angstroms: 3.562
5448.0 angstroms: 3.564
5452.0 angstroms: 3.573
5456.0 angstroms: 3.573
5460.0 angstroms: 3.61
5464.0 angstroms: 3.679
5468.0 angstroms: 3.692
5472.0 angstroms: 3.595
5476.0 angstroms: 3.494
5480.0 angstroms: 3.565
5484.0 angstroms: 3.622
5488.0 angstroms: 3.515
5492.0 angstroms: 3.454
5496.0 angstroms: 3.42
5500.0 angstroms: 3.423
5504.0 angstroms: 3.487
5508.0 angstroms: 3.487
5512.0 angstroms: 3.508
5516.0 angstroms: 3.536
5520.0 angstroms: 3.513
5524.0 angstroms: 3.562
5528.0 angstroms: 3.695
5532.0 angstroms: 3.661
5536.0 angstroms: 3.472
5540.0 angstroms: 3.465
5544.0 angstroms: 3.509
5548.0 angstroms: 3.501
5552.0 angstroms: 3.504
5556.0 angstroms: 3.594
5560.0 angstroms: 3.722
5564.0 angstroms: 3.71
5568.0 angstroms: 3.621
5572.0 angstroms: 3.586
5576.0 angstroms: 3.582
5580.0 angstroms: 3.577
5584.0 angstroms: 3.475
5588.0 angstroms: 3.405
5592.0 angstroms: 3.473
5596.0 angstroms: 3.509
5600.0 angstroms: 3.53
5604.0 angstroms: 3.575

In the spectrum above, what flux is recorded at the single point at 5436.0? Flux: 3.586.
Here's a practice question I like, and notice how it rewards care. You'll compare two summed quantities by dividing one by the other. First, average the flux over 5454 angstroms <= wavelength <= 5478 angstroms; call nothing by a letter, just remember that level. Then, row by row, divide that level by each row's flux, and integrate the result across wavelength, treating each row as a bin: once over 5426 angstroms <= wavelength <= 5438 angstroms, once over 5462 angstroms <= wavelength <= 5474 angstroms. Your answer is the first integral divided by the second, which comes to 1.027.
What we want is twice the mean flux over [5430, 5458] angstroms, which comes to 7.14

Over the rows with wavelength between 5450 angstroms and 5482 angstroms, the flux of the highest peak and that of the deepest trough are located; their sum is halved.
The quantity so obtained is 3.59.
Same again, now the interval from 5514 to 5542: 3.58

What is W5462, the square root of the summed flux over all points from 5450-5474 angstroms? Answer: 4.7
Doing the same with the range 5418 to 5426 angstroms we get 2.6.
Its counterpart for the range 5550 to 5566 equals 3.8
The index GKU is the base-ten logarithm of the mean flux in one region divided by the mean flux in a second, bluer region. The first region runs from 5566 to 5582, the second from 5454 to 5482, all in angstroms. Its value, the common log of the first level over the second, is -0.001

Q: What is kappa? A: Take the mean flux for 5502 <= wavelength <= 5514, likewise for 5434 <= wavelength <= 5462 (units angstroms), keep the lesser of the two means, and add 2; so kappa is 5.49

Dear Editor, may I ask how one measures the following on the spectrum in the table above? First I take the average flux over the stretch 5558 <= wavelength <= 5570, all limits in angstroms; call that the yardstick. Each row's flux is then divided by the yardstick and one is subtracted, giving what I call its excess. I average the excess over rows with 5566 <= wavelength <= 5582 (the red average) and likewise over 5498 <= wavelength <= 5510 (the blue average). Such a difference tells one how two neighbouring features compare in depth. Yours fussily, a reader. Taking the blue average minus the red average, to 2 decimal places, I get -0.03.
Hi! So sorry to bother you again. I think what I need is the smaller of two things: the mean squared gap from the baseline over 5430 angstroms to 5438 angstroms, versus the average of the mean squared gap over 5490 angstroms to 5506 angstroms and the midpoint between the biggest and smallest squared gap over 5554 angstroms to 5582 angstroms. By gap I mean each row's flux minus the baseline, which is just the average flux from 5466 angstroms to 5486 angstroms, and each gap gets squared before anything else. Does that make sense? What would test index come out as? 0.0006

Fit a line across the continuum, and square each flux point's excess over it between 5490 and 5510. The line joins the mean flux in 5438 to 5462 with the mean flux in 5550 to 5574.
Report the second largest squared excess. 0.030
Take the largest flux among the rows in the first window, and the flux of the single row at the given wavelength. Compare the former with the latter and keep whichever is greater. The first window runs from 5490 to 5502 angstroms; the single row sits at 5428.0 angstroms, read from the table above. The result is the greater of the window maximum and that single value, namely 3.53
